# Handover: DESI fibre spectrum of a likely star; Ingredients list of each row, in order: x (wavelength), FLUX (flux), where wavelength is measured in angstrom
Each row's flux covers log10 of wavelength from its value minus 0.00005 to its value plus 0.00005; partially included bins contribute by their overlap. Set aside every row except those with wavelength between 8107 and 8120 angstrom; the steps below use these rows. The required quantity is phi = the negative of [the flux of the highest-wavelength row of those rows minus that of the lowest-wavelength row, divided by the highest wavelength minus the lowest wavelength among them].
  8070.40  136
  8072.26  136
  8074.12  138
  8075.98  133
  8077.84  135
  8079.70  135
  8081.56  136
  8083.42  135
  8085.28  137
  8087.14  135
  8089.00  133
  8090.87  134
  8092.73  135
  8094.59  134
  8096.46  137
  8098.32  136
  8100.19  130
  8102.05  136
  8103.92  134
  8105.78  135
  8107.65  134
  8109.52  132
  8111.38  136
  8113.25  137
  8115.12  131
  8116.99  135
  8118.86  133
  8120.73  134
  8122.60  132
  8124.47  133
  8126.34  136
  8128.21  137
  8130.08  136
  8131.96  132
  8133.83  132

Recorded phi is 0.09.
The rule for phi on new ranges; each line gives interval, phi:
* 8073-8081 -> 0.54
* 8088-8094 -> -0.54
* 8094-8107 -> -0.09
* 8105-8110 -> 0.80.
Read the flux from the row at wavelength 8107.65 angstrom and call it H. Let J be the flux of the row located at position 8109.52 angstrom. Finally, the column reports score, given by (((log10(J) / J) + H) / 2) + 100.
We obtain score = 167.0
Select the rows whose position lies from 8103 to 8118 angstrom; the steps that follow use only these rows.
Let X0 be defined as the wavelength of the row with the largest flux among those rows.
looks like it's 8113.25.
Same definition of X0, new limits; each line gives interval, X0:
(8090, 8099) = 8096.46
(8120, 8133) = 8128.21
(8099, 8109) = 8102.05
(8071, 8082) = 8074.12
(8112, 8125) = 8113.25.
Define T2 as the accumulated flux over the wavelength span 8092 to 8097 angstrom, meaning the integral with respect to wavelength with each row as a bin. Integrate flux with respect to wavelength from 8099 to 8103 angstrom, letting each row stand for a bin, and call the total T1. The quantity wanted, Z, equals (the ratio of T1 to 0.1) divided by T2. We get 8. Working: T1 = 532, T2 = 676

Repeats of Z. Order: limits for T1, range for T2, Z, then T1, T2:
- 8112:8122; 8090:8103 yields 8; 1339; 1750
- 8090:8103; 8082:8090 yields 16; 1750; 1080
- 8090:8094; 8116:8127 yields 4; 539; 1471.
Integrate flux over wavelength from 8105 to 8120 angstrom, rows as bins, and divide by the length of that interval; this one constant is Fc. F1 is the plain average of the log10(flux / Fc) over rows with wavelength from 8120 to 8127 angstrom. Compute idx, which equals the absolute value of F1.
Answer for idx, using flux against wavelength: 0.0011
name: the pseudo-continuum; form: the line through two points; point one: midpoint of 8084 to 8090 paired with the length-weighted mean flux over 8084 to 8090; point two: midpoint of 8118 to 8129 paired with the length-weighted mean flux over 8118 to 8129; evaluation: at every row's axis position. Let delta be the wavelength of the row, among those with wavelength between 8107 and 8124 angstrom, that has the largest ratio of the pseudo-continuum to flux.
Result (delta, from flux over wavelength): 8115.12 angstrom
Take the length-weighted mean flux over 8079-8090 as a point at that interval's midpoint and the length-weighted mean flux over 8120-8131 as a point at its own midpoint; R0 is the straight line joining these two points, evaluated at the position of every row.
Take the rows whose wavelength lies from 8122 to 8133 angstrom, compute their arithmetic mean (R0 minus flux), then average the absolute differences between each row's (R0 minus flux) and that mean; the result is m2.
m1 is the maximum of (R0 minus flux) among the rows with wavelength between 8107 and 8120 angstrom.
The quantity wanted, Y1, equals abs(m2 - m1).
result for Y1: 1.8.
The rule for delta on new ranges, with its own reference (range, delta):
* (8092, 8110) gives 8100.19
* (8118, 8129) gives 8122.60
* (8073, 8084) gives 8075.98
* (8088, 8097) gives 8089.00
